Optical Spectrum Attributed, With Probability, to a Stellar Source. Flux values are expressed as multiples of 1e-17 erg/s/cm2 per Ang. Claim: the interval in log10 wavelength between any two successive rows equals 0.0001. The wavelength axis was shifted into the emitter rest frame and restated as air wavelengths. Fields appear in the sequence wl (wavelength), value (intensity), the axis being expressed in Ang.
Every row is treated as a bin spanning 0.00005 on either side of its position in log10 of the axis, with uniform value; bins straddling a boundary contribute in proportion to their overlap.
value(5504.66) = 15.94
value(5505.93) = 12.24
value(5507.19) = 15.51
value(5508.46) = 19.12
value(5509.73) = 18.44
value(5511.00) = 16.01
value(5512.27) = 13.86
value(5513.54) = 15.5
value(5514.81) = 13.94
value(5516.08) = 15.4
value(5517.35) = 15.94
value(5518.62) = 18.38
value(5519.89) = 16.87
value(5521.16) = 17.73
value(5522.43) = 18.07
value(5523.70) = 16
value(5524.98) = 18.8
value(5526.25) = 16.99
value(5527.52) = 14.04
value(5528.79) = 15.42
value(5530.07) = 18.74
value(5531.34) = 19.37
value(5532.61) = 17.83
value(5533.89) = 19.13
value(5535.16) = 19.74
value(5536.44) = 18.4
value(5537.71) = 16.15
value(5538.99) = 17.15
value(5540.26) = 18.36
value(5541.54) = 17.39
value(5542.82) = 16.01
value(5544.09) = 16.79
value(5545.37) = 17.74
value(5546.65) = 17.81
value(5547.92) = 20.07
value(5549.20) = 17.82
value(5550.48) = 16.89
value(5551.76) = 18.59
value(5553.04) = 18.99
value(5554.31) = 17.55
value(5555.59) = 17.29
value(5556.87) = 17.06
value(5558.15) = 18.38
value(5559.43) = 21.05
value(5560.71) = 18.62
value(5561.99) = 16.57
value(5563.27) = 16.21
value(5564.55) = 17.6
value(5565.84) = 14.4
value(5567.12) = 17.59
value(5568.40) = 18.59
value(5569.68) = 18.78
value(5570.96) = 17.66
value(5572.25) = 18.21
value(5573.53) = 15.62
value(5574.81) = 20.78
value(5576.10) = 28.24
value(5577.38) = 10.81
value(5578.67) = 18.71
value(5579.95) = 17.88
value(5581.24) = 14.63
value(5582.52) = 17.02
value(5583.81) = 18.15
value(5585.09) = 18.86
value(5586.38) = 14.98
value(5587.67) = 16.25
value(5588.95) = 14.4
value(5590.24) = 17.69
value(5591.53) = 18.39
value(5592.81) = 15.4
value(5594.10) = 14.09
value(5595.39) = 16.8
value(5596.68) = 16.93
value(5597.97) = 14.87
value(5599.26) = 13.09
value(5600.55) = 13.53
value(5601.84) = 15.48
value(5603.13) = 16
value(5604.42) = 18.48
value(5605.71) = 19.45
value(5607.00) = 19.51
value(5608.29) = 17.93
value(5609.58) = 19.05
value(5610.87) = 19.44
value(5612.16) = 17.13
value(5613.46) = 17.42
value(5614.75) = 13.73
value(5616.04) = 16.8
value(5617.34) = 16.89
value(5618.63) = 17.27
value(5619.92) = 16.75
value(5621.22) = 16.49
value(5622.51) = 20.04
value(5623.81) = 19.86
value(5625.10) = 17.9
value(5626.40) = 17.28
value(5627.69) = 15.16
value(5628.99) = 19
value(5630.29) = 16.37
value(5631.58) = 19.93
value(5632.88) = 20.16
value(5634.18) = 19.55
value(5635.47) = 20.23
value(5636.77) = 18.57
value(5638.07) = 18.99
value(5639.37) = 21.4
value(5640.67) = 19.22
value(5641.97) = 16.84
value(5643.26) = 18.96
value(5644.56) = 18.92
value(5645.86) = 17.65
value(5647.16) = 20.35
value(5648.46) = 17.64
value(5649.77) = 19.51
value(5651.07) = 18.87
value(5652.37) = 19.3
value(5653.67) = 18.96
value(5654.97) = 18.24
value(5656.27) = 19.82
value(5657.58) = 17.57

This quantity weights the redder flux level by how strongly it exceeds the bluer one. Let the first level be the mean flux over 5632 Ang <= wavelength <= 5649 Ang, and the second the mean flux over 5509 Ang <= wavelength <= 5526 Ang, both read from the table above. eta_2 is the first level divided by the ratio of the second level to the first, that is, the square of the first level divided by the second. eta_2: 22.1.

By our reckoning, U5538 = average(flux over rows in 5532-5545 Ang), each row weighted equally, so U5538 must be 17.7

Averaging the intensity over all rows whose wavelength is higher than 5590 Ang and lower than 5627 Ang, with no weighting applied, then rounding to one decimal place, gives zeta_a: 17.0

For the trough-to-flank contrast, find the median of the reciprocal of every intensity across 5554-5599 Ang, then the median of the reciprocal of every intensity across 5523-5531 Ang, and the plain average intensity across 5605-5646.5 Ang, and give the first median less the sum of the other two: -18.3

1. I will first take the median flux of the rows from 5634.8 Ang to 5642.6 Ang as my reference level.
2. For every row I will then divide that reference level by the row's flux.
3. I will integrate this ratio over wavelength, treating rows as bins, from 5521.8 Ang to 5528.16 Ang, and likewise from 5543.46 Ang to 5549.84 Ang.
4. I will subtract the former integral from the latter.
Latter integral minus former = -0.5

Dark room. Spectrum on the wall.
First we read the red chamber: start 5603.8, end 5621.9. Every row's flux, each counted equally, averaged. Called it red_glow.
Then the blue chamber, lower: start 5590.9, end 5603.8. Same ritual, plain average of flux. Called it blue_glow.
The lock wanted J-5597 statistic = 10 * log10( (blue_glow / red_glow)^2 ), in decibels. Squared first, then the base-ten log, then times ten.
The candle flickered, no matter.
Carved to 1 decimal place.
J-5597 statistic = -1.1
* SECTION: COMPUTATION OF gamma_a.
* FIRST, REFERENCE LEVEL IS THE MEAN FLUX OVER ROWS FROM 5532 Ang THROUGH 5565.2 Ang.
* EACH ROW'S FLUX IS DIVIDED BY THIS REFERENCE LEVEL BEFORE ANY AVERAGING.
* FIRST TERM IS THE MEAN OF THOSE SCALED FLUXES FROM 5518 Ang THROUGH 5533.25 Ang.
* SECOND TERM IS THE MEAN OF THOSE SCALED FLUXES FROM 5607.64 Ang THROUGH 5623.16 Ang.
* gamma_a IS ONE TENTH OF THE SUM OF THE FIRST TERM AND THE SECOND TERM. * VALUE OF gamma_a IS 0.194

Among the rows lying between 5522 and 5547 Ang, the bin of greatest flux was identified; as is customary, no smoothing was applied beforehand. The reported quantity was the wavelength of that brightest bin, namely 5535.16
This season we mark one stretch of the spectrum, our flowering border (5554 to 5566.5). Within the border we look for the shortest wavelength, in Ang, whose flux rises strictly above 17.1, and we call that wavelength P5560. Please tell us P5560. 5554.31 Ang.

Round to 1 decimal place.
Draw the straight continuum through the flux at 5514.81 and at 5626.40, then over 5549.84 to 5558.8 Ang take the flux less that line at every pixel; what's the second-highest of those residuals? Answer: 3.5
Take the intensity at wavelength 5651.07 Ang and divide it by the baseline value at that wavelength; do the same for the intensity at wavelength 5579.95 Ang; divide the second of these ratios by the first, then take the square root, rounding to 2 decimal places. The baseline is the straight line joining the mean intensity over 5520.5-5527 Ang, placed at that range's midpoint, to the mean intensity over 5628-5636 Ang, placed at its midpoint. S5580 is 1.00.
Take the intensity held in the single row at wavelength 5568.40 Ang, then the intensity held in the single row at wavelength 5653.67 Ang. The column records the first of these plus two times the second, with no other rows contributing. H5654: 57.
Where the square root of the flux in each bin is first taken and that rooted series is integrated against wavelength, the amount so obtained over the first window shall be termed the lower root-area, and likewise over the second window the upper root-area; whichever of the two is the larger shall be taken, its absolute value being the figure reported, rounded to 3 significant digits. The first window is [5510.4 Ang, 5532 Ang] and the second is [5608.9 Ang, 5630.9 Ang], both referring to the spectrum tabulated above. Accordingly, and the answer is 91.8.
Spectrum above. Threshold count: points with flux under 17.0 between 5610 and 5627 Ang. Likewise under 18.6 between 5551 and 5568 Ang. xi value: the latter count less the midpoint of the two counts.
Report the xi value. 2.50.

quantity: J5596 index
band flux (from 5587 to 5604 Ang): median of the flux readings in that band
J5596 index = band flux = 15.5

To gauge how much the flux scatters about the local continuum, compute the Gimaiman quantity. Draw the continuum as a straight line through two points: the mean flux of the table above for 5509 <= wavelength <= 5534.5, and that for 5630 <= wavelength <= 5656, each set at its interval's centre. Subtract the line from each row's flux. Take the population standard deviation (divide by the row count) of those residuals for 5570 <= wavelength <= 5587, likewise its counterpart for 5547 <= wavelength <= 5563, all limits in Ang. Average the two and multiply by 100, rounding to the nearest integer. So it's 258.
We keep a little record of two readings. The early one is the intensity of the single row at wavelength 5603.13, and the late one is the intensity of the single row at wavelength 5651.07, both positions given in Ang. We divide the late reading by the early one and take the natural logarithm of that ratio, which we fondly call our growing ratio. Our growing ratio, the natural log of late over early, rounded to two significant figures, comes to 0.16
